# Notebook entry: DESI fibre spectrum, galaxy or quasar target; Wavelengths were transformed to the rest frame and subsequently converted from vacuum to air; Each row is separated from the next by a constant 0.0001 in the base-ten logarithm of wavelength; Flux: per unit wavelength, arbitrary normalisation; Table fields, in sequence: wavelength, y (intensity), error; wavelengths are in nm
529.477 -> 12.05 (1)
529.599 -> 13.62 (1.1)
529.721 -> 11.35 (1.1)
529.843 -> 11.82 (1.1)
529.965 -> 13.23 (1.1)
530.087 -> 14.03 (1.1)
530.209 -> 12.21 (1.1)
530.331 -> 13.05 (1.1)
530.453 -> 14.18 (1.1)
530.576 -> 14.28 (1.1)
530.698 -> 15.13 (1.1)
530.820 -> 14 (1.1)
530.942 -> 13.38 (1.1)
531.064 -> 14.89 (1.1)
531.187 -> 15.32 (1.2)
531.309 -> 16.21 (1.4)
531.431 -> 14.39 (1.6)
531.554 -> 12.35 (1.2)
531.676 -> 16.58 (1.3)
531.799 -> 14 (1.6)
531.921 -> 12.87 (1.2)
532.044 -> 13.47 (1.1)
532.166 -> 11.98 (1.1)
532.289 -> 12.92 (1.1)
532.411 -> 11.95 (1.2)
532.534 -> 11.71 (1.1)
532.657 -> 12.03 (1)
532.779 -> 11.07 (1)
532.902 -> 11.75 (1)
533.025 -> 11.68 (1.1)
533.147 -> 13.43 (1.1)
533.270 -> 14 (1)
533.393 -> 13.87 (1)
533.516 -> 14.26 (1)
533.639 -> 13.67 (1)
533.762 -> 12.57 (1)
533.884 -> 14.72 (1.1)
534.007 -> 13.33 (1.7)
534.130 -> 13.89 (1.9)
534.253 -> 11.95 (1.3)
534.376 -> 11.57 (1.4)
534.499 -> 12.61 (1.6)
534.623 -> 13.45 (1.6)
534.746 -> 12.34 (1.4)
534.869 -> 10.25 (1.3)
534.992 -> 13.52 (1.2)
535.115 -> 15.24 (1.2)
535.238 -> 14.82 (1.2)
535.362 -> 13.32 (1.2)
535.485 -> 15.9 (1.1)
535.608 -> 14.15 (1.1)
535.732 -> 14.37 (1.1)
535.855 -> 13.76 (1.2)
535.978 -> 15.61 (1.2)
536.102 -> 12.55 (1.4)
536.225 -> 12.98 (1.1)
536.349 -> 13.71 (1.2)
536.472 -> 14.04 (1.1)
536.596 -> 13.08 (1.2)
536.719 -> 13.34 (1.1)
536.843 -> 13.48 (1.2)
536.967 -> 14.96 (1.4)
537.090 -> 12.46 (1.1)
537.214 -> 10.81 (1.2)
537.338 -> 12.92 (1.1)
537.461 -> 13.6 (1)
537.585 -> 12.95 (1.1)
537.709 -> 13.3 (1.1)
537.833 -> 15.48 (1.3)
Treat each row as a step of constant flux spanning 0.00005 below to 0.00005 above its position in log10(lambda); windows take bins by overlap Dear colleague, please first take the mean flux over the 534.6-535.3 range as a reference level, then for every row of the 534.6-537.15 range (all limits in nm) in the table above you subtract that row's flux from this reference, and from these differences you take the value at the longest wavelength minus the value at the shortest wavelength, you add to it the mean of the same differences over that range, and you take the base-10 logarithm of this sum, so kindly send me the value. -0.2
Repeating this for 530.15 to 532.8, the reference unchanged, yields -0.1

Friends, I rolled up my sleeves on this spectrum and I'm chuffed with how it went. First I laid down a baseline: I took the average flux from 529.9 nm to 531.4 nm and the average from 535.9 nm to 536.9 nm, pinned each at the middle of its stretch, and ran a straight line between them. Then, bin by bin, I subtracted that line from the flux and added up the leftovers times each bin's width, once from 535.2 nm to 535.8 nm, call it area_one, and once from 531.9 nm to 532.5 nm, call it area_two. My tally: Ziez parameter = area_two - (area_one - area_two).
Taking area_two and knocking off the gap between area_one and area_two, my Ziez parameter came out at -2.2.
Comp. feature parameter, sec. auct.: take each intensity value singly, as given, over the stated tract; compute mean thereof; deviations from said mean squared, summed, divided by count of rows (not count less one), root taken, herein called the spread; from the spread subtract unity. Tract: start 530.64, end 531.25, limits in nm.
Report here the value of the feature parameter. -0.3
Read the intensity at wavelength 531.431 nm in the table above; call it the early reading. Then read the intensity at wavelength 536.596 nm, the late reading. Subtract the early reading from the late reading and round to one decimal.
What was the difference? -1.3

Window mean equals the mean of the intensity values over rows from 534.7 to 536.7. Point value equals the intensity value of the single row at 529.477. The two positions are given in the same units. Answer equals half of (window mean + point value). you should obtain 12.89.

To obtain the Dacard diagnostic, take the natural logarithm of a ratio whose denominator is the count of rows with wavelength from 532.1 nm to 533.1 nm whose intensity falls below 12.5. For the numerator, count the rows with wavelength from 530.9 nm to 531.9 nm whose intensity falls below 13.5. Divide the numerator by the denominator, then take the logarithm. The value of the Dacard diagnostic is -1.3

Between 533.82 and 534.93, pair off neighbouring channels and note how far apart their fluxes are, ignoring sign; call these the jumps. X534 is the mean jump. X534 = 1.2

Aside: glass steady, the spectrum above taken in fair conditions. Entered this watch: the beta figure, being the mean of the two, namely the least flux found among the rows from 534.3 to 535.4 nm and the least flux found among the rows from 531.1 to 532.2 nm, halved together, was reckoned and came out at 11.1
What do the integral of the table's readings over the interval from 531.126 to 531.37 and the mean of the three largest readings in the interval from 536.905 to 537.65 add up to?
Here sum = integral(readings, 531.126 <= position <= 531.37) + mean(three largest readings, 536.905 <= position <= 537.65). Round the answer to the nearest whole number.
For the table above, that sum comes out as 18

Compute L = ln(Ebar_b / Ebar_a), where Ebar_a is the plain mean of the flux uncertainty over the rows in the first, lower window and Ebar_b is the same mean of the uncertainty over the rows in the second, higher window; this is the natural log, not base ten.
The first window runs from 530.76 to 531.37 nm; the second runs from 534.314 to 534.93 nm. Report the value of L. 0.21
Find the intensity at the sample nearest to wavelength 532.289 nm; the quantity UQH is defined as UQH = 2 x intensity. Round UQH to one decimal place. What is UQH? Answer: 25.8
